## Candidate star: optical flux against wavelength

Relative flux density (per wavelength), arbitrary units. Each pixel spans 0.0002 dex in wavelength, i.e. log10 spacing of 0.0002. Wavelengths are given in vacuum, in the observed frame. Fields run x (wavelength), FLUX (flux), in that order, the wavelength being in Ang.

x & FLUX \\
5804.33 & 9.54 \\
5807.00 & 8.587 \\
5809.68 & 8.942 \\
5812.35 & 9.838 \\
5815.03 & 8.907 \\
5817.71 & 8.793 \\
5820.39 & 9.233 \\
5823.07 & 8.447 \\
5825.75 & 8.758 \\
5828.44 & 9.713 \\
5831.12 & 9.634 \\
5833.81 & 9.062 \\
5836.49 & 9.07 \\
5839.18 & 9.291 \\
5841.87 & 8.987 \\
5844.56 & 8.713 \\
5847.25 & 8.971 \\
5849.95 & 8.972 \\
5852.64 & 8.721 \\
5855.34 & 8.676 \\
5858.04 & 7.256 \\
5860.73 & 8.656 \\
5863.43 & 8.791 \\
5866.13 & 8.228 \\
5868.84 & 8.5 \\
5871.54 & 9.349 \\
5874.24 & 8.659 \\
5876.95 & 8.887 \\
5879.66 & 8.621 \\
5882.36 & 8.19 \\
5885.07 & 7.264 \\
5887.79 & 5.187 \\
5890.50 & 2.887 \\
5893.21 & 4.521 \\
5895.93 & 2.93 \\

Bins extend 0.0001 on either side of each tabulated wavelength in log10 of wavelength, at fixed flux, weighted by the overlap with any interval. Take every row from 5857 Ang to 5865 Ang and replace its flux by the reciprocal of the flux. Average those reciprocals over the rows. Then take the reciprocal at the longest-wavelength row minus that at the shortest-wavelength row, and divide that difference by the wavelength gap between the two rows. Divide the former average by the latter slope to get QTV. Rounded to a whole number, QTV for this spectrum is -27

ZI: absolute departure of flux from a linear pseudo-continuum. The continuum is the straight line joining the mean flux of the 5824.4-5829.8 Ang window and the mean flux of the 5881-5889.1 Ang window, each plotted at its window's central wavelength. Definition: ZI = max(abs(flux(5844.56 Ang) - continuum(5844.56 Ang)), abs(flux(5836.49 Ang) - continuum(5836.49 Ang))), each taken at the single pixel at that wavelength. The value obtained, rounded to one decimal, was 0.2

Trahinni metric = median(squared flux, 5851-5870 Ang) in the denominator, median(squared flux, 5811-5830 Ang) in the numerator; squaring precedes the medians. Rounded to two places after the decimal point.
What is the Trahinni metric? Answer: 1.06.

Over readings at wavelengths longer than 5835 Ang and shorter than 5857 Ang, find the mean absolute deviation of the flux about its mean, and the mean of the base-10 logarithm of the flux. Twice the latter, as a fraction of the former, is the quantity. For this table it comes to 11.4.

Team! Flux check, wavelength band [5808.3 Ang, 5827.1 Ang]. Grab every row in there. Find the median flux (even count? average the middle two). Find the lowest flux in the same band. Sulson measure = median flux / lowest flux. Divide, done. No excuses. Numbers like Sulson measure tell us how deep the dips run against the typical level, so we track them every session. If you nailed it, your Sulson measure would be 1.05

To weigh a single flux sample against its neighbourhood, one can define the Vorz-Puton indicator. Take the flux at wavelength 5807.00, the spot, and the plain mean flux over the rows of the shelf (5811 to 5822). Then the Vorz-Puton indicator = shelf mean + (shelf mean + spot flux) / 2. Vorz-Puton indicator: 18.1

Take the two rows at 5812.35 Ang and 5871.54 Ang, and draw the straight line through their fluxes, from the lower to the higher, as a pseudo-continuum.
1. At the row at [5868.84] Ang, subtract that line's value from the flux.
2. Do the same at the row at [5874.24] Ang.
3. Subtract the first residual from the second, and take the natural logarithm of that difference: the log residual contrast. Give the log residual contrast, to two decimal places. -1.59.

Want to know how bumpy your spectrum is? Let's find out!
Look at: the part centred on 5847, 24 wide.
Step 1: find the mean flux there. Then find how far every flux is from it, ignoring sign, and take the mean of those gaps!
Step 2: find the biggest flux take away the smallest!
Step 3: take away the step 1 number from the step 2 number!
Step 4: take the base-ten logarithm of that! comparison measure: 0.226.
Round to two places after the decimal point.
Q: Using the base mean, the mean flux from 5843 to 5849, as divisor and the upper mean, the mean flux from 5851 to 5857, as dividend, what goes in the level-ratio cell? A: 0.98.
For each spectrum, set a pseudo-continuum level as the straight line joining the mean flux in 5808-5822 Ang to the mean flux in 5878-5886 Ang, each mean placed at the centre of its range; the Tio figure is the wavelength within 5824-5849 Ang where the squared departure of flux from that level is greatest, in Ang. 5828.44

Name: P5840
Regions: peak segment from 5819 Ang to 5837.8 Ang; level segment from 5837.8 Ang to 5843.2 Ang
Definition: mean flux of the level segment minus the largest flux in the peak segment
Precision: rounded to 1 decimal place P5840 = -0.6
